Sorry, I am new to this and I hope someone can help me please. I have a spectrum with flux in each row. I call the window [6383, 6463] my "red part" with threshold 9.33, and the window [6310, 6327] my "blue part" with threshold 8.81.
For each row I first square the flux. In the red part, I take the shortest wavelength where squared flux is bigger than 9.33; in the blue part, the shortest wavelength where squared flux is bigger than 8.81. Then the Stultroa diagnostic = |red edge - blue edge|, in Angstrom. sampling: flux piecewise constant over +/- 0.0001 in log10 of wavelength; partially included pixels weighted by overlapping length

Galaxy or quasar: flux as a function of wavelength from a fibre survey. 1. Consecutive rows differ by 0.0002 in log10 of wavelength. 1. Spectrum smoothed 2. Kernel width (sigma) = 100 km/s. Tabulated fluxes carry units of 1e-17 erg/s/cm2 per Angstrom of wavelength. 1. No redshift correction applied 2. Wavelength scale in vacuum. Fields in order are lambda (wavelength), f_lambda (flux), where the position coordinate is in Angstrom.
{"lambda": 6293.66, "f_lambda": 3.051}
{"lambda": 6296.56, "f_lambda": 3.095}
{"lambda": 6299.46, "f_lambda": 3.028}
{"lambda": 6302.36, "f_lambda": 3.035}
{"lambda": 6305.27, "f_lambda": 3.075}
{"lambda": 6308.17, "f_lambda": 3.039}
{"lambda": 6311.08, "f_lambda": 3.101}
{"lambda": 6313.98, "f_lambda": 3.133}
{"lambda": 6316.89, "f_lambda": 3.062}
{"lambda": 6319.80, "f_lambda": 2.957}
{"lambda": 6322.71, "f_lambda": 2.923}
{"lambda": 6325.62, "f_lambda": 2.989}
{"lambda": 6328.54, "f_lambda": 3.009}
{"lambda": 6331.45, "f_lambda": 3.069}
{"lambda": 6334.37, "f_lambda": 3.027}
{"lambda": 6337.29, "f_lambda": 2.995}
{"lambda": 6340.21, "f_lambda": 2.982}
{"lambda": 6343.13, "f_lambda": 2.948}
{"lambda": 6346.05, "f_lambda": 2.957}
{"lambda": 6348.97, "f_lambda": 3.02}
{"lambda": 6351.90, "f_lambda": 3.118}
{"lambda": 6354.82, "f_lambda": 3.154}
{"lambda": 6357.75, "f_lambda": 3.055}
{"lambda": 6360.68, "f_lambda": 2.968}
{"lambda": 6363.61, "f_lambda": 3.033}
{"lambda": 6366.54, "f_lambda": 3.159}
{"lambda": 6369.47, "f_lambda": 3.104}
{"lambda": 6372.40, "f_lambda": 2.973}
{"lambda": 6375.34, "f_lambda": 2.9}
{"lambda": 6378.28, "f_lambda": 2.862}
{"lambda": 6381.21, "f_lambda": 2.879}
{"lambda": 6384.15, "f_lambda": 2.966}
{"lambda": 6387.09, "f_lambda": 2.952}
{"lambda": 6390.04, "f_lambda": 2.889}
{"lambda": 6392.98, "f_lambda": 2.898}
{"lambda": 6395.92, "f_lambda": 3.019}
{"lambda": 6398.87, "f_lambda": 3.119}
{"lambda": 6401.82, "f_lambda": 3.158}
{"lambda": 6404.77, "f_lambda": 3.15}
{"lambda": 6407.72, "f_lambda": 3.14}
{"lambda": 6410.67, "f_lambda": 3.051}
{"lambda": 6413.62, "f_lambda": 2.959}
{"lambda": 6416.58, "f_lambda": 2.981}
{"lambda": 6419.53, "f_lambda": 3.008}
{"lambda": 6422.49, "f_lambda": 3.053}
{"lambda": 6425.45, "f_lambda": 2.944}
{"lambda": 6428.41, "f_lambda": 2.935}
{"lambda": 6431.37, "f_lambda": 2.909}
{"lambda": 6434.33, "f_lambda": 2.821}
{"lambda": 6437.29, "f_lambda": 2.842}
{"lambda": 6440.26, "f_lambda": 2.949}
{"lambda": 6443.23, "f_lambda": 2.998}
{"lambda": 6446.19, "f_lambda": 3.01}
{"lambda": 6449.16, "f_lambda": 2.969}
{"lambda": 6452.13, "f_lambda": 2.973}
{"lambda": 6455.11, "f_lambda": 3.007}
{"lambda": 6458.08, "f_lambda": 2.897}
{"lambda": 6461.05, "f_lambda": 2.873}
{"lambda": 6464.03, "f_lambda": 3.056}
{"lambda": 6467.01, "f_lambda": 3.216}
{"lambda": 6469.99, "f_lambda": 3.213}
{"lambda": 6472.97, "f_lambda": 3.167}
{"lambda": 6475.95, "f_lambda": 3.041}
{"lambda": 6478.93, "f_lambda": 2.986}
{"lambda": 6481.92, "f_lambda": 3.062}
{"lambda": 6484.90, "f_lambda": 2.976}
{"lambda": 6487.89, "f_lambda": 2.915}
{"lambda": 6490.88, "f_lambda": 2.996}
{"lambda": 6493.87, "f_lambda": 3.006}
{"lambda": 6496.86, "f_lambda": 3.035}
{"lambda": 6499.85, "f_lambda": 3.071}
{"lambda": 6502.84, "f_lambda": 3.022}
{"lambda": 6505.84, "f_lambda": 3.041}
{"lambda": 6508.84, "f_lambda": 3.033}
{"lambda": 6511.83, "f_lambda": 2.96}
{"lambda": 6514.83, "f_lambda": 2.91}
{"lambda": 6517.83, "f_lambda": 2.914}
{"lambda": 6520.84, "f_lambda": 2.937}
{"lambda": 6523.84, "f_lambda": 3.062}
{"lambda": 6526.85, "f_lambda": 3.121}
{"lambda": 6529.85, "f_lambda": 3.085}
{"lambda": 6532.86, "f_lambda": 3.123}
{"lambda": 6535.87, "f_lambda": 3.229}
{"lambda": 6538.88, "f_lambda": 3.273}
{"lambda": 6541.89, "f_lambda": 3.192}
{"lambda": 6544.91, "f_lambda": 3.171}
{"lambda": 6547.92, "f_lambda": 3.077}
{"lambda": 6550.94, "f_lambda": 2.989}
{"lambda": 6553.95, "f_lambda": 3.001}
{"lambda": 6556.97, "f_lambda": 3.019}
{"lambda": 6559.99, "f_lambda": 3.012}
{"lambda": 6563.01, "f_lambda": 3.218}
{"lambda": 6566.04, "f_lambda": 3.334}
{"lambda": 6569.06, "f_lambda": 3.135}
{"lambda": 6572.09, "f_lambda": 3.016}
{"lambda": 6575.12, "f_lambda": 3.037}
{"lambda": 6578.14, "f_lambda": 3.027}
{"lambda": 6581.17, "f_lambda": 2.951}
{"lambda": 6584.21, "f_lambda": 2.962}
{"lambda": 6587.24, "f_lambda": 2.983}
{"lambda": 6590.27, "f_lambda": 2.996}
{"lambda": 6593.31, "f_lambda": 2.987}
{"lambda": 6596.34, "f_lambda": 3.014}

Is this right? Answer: 87.8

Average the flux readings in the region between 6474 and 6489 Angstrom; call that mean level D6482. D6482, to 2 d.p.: 3.00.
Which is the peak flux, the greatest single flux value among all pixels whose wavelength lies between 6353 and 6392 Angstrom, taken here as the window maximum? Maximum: 3.159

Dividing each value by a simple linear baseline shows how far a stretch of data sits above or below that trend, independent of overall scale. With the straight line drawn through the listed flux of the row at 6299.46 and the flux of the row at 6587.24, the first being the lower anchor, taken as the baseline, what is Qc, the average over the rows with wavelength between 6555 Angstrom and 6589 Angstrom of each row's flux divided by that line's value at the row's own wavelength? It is 1.03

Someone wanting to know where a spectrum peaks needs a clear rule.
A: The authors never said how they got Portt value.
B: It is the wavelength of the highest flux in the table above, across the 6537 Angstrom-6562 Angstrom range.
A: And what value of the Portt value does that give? 6538.88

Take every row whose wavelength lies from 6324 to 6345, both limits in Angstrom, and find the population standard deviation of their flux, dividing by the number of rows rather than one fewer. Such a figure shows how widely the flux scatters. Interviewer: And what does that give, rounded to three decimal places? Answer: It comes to 0.035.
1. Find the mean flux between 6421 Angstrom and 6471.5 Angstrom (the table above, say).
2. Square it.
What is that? 8.88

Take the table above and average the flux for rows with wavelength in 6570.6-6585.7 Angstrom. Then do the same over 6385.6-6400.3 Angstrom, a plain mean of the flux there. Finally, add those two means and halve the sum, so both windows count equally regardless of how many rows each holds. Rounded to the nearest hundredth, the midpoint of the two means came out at 2.99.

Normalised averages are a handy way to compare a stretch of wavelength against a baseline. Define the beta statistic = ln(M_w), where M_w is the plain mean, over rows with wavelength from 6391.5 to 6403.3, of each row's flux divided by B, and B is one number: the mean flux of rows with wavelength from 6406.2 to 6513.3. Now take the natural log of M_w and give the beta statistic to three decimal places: 0.015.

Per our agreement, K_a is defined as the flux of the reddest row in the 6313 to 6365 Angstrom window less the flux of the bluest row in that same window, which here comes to -0.10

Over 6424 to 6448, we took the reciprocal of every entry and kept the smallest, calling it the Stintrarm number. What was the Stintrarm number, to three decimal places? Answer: 0.332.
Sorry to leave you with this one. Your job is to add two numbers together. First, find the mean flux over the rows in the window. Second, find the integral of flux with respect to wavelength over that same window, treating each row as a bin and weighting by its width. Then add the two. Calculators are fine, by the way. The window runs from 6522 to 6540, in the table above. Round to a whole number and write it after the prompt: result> 60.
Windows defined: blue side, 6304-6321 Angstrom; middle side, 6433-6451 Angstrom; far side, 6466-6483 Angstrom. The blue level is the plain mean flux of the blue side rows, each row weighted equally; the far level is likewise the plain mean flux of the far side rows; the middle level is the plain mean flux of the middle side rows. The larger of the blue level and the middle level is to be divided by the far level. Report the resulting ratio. 0.98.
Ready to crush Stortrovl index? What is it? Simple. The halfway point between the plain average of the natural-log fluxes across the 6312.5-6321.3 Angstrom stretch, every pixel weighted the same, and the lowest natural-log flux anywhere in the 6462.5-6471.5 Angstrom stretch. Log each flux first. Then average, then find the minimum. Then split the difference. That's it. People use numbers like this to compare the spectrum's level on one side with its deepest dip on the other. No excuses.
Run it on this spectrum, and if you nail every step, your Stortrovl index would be 1.12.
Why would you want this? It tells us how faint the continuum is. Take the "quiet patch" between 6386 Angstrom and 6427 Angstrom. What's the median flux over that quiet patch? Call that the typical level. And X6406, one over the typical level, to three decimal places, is 0.332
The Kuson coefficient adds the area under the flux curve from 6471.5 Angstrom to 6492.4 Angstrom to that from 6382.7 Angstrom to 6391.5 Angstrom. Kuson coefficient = 89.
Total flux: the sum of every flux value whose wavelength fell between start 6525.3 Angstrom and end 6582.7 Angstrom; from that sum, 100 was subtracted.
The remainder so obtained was -41.0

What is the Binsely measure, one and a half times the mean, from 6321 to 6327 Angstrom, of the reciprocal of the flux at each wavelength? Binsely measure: 0.508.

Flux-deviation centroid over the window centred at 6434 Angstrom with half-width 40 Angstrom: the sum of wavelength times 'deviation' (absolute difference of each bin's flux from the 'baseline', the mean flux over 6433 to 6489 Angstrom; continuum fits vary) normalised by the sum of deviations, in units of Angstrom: 6437.8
